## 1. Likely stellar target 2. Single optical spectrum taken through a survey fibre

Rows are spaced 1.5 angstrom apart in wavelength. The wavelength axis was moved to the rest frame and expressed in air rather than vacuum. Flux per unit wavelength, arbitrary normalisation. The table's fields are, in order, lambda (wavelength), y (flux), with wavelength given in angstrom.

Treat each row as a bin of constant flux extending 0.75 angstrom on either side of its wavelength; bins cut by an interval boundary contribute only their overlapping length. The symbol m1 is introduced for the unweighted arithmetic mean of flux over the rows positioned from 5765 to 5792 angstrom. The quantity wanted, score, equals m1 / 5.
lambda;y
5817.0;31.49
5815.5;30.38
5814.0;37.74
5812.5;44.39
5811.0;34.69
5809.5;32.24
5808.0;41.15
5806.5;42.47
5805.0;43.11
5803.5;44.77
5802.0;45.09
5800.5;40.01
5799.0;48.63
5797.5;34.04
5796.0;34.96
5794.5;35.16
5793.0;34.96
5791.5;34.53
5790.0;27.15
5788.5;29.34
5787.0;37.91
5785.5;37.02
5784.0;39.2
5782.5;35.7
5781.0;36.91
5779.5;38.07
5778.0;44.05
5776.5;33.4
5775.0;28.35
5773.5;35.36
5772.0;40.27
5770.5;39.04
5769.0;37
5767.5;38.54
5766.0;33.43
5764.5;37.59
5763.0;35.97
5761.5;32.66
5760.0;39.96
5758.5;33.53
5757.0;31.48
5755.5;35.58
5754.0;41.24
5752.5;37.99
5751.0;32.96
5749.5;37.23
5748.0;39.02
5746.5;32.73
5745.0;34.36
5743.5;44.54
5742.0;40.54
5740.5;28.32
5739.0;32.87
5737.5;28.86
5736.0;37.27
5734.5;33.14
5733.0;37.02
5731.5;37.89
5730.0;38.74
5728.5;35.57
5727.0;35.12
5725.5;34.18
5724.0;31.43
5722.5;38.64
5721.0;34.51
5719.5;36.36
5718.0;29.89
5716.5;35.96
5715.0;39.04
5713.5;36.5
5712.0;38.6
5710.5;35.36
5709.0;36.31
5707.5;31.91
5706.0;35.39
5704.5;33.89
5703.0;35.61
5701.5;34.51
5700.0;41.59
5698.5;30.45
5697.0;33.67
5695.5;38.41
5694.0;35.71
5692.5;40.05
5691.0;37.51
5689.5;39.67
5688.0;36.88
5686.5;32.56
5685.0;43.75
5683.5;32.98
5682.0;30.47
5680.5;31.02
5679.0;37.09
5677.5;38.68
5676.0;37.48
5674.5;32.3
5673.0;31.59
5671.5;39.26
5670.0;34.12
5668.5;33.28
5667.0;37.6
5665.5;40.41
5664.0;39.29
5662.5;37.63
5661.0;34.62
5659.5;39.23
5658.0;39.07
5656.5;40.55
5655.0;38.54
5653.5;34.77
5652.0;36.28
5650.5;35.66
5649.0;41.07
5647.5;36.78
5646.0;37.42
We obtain 7.17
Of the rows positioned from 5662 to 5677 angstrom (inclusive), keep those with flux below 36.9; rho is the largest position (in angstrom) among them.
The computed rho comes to 5674.5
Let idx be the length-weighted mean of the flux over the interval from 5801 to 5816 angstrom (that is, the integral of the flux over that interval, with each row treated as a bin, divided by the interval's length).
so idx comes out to 39.8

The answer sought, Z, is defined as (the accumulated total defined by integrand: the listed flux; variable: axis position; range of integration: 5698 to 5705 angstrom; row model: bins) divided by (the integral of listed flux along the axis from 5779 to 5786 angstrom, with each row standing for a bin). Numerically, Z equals 0.95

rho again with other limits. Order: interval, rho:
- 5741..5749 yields 5746.5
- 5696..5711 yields 5710.5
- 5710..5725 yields 5724.0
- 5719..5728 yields 5727.0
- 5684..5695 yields 5694.0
